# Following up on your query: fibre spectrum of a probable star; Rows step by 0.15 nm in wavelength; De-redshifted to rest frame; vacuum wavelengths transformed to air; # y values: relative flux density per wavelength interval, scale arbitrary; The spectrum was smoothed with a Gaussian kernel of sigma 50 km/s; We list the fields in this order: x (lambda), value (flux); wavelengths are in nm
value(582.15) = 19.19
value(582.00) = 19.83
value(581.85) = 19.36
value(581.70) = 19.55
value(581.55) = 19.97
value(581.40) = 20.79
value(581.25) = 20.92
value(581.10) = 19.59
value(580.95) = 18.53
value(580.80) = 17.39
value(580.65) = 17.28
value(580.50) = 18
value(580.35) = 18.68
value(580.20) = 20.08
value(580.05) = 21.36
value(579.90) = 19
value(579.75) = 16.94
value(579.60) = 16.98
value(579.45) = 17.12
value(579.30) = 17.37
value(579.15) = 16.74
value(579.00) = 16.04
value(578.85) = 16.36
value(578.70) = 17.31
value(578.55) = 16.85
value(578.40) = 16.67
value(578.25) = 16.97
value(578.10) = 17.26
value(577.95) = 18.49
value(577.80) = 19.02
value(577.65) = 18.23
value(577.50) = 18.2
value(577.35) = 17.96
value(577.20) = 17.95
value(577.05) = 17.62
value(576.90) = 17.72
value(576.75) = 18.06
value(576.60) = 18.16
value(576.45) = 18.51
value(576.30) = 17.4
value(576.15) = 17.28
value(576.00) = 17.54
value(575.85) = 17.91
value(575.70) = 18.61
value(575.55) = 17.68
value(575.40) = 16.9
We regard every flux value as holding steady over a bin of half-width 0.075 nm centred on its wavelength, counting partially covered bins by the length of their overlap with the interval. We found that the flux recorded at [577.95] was 18.49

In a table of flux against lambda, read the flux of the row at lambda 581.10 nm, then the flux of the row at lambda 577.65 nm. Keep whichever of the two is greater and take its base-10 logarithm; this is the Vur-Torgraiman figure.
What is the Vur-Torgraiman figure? 1.29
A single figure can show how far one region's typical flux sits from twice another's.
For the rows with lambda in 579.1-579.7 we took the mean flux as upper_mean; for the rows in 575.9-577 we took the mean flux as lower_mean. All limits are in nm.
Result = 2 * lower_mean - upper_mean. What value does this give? 18.6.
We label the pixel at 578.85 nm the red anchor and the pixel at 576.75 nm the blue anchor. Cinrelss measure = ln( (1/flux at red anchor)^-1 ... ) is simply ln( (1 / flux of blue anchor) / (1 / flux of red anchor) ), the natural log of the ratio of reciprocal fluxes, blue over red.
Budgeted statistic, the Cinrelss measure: -0.10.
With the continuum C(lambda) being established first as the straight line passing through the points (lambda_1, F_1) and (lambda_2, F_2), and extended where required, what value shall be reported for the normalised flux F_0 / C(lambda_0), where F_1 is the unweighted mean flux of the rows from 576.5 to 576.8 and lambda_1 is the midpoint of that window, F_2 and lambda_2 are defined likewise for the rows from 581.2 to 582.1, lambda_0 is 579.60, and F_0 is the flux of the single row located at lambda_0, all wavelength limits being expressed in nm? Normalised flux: 0.88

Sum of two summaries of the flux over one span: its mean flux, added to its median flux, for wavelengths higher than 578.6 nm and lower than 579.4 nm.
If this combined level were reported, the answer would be 33.5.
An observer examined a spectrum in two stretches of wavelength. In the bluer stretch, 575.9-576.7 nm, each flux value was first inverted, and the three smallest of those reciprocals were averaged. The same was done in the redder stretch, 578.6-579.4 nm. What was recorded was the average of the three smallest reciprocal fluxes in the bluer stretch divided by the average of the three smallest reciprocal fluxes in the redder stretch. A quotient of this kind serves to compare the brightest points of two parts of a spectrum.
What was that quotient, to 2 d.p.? 0.95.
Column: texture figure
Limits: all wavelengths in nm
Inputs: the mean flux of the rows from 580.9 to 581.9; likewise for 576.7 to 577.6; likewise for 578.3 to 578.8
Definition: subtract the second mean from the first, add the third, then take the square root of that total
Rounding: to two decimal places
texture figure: 4.34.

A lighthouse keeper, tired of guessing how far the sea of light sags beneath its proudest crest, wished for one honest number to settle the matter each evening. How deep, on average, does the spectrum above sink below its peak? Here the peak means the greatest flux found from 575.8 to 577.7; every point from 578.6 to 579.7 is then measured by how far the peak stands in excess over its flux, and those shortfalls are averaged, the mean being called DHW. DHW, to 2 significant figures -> 1.7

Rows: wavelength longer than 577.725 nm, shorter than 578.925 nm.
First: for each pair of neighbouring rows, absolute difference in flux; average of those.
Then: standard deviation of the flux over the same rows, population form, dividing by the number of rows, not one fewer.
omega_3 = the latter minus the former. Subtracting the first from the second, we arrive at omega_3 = 0.30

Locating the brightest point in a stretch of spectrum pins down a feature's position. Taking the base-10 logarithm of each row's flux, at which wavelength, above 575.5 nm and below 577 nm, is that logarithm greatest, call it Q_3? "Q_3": 575.70 nm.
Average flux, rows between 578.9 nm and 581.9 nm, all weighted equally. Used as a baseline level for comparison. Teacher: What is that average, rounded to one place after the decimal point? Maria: 18.6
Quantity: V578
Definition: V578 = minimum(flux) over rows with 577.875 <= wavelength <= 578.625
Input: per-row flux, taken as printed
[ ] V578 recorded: 16.67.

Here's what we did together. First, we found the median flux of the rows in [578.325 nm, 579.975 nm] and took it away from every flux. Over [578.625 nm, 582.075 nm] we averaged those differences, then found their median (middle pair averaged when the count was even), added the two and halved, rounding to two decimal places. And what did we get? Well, 1.57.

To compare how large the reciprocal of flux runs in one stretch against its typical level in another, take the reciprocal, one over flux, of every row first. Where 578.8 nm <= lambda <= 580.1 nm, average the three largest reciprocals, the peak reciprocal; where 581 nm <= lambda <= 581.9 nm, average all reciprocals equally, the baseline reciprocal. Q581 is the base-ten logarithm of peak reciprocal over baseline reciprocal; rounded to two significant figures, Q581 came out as 0.087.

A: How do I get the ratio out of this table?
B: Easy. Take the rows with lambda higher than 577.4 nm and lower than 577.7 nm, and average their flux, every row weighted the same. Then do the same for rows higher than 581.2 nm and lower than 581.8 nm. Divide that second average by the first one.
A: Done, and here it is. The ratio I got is 1.11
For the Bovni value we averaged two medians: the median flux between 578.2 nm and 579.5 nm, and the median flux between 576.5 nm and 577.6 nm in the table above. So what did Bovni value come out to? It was 17.4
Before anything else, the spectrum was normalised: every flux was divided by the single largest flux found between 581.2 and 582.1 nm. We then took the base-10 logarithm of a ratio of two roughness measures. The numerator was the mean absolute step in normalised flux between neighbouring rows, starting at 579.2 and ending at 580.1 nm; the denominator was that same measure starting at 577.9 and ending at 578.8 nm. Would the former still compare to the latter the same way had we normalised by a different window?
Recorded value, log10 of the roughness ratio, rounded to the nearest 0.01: 0.29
